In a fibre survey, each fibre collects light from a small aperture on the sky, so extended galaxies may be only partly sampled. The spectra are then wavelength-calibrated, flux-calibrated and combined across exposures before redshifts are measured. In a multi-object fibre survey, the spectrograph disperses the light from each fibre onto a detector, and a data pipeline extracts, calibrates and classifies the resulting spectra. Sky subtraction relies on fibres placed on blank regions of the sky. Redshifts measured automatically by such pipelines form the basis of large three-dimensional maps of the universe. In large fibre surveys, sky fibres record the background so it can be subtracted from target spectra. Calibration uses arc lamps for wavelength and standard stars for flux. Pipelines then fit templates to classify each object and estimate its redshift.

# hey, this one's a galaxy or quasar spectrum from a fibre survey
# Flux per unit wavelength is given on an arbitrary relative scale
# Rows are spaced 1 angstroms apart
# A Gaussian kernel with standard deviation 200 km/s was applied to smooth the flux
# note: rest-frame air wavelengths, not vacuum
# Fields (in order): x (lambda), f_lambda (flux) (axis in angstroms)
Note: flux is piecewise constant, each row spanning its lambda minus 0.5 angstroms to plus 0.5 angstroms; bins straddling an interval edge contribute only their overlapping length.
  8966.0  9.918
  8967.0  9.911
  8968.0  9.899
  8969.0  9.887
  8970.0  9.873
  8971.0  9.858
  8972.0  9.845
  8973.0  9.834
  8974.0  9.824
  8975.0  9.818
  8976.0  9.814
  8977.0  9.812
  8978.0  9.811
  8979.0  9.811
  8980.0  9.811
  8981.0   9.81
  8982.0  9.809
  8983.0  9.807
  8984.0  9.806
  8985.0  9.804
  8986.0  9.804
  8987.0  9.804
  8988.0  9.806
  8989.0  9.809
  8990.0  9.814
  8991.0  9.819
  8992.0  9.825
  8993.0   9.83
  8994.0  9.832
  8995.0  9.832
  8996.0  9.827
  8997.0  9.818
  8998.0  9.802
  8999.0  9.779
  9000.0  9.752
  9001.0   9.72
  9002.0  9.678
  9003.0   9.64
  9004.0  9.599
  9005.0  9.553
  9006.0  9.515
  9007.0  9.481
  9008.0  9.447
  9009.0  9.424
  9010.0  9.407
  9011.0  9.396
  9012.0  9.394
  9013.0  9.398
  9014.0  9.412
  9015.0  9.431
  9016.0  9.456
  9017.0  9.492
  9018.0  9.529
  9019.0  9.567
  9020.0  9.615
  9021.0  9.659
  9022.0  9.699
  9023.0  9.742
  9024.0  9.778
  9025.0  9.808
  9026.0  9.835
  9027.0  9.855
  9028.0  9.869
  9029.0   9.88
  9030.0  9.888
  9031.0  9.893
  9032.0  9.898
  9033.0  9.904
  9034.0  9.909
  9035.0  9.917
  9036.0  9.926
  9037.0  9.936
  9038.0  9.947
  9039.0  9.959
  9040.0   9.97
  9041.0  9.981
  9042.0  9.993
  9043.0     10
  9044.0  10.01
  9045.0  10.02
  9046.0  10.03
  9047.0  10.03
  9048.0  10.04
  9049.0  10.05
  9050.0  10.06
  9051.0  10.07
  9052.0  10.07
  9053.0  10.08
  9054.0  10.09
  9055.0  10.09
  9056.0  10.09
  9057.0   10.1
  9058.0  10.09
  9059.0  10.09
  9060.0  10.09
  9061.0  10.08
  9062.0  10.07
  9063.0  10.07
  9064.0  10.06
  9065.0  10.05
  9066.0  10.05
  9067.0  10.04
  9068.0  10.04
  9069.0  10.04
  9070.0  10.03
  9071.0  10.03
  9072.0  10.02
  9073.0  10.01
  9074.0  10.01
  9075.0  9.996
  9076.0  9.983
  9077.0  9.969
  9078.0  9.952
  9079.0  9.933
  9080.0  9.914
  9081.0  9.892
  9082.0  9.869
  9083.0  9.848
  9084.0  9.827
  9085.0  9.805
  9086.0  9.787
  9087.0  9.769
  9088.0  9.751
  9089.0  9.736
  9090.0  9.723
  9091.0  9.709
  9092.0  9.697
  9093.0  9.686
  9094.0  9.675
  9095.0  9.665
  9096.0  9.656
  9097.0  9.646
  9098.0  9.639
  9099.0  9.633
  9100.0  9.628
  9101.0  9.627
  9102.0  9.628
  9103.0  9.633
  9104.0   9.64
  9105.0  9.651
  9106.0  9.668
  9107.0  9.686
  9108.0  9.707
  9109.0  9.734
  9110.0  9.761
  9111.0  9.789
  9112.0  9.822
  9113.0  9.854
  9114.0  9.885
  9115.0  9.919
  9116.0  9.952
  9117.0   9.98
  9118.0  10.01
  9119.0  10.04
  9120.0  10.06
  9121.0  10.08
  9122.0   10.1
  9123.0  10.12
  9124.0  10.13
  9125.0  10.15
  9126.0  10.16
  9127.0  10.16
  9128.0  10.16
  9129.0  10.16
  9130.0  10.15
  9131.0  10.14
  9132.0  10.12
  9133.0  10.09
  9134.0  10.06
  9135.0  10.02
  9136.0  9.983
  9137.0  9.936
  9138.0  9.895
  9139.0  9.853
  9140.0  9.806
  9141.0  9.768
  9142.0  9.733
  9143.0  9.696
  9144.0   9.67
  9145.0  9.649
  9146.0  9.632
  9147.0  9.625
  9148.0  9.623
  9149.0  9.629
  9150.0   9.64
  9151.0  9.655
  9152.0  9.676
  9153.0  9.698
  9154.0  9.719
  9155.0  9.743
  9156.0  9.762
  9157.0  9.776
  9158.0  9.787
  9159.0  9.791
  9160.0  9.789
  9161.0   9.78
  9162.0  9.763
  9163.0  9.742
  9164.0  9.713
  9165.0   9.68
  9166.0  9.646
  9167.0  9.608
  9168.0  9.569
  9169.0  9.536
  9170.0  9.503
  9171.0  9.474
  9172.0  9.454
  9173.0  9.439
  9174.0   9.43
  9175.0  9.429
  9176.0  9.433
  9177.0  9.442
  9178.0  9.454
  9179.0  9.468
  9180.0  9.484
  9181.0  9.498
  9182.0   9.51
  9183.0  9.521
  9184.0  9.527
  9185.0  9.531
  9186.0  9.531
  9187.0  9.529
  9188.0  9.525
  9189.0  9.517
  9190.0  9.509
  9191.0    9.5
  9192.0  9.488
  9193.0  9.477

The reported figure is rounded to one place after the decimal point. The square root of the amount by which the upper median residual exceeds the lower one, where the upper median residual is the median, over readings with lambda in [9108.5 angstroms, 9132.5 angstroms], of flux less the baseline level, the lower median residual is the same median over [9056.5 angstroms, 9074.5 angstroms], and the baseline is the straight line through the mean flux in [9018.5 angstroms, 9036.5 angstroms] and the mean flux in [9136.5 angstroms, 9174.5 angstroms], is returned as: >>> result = 0.3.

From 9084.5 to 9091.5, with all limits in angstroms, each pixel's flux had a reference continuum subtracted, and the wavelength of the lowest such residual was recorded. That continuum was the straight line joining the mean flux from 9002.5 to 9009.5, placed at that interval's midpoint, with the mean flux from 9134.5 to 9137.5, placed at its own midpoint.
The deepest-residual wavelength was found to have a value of 9091.0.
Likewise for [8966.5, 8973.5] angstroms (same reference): 8973.0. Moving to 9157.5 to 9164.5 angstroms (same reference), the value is 9164.0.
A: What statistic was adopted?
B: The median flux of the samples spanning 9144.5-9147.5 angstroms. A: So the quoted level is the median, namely 9.6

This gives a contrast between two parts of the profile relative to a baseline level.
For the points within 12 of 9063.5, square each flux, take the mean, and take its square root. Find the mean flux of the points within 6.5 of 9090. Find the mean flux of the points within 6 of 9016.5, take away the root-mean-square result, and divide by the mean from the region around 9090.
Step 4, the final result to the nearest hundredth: -0.06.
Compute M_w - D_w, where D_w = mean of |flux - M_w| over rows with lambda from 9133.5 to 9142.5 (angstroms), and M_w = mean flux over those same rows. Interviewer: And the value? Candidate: 9.8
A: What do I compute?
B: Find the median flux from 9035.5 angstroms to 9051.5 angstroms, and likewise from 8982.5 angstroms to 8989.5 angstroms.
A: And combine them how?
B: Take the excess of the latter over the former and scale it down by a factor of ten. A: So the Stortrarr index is -0.02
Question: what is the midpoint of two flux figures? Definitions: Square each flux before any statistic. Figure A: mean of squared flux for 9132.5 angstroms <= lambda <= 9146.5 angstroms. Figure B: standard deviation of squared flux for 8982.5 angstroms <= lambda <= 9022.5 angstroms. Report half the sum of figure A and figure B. 50.0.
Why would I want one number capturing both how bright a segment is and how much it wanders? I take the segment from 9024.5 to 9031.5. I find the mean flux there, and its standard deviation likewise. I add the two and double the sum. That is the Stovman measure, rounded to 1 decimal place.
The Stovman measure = 19.8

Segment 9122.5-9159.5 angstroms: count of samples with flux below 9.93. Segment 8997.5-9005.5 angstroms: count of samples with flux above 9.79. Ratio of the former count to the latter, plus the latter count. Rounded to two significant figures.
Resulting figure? 23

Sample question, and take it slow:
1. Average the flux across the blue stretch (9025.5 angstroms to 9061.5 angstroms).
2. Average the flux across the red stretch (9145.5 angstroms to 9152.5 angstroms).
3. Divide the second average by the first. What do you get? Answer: 0.96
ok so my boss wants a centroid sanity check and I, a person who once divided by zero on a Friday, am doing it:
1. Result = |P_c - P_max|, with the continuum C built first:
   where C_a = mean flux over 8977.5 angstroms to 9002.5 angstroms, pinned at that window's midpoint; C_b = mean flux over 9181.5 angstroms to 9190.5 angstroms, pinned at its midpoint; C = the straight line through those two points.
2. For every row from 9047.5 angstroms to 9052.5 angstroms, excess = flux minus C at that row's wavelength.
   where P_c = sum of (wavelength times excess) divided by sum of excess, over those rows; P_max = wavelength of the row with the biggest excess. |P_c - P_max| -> 1.9 angstroms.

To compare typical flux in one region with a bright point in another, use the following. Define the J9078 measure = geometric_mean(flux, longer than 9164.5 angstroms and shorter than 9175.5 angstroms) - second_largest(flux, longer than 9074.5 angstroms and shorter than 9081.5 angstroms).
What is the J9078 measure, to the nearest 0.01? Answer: -0.46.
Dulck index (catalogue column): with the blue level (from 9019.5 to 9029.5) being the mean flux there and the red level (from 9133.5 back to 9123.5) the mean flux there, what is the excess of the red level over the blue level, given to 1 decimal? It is 0.4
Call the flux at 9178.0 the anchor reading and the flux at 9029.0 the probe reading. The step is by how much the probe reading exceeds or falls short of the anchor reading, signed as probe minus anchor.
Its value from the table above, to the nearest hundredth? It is 0.43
